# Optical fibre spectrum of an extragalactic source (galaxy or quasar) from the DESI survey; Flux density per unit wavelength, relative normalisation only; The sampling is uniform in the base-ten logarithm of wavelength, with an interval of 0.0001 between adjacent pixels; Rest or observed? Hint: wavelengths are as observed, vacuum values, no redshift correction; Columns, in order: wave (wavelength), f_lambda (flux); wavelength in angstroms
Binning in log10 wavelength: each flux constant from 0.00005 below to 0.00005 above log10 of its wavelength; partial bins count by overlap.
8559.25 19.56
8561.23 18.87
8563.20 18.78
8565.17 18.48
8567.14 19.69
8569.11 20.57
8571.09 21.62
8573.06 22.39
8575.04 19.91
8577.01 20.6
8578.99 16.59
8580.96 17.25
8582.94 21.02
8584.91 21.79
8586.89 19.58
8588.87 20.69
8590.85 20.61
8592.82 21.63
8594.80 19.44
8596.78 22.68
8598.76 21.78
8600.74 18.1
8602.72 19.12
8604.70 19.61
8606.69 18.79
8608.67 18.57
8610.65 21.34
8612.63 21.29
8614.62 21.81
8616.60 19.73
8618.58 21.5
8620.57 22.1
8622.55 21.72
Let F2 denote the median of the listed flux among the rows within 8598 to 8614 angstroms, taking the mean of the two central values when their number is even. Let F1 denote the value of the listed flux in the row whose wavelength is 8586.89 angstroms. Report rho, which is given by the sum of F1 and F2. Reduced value 39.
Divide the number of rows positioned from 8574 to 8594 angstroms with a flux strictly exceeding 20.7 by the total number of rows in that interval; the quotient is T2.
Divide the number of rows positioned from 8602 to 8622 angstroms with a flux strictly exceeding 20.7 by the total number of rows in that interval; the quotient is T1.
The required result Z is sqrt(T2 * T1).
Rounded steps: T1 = 0.500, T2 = 0.30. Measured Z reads 0.39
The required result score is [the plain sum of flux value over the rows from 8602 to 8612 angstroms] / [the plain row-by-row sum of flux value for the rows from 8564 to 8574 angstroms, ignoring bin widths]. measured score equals 0.95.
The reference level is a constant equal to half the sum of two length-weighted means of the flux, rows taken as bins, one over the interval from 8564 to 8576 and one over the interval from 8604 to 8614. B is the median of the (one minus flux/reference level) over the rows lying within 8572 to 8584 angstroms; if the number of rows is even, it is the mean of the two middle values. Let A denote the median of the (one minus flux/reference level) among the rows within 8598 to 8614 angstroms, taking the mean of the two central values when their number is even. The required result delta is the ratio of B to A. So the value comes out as -0.1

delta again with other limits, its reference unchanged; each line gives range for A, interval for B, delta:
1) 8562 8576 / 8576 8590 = -1.4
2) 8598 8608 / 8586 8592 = -0.4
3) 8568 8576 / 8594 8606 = -0.8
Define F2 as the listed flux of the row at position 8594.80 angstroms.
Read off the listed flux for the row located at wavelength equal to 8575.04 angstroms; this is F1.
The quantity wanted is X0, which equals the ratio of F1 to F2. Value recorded 1.02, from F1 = 19.91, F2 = 19.44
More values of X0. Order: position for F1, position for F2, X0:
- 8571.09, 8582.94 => 1.03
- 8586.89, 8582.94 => 0.93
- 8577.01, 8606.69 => 1.10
